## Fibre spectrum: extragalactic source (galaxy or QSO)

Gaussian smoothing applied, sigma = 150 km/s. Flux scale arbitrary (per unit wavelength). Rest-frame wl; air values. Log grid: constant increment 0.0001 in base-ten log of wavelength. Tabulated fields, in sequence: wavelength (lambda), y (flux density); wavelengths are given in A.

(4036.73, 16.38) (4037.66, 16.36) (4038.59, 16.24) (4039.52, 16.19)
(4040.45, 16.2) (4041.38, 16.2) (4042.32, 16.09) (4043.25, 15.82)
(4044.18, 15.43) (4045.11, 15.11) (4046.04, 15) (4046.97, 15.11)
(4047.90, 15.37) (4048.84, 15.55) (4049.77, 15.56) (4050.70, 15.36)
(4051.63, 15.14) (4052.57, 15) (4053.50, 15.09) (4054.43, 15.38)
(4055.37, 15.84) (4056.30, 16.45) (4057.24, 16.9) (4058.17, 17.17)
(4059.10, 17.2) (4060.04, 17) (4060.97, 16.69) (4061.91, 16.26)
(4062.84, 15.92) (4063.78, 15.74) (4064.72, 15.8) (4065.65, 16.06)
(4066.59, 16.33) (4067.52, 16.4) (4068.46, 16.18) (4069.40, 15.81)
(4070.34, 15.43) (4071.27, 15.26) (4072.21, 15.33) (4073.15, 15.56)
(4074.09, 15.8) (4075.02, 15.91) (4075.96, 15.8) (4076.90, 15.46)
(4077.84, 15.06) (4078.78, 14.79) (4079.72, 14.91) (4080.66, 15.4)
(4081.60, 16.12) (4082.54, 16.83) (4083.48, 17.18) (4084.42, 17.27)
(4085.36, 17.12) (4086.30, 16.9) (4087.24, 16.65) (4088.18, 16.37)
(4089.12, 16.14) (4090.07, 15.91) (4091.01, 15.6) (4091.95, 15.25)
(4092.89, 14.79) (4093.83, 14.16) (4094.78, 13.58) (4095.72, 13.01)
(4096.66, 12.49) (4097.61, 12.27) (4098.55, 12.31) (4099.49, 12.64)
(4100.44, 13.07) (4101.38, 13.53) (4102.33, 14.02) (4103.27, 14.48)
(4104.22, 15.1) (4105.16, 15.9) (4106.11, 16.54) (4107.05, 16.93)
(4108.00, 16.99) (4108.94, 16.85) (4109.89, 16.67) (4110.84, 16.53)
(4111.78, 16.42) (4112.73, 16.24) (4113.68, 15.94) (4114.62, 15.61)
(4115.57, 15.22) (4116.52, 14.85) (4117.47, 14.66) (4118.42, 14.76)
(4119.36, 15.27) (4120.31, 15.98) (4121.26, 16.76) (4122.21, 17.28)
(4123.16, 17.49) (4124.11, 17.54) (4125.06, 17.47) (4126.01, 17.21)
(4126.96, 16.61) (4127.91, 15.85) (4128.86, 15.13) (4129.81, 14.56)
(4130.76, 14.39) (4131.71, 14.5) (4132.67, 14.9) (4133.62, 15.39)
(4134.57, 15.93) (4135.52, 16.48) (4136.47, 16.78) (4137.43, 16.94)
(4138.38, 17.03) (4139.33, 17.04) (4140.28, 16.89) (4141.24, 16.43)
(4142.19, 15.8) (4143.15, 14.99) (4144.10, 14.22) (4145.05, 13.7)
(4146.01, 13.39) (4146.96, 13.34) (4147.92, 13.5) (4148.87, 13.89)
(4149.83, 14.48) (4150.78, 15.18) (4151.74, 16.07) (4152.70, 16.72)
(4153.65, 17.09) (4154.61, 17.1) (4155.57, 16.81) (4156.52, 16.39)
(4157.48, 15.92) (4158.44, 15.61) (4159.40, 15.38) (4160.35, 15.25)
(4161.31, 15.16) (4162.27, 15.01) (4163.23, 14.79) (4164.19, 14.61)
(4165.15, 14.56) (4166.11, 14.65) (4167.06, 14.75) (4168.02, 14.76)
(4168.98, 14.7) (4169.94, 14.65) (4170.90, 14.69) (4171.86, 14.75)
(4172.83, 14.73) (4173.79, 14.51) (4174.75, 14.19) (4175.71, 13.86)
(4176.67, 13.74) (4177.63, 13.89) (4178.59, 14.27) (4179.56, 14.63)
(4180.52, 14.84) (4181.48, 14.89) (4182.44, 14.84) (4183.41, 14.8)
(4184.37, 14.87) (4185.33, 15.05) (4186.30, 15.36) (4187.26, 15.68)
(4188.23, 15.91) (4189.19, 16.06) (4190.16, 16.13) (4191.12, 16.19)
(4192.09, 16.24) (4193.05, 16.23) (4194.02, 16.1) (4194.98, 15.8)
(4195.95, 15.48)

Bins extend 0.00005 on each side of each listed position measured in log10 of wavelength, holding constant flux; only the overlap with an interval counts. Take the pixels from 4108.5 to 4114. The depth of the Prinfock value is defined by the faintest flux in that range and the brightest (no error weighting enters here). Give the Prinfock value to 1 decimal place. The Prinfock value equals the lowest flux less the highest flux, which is -0.9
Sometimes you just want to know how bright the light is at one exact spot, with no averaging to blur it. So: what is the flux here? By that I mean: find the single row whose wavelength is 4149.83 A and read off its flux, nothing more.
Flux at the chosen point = 14.48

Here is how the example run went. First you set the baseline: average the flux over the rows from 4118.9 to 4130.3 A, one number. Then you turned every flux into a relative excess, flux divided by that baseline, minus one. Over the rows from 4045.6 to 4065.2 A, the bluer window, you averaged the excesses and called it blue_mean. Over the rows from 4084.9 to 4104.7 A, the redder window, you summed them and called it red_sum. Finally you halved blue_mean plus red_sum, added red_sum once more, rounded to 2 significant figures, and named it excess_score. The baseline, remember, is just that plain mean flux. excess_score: -3.6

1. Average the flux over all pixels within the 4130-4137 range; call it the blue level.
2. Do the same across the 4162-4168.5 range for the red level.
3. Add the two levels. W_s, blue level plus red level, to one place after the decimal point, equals 30.2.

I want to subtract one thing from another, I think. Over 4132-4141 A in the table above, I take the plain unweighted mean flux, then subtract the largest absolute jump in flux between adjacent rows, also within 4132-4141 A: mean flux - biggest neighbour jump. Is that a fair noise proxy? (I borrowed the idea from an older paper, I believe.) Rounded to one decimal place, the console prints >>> 15.8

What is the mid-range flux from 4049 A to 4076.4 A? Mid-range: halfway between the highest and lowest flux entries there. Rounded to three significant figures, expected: 16.1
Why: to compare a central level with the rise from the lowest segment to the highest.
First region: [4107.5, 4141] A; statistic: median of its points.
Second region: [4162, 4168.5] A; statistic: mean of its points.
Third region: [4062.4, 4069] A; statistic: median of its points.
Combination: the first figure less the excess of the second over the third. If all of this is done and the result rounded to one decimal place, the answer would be 17.7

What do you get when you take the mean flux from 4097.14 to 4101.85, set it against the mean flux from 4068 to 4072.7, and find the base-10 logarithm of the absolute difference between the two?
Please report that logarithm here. 0.45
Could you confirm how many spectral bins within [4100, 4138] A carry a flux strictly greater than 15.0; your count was 29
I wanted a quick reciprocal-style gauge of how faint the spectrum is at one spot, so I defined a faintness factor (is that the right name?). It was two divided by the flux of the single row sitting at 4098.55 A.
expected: 0.162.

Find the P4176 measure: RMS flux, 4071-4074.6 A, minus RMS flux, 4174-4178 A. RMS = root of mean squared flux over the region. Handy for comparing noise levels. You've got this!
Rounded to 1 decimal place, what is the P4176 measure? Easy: 1.6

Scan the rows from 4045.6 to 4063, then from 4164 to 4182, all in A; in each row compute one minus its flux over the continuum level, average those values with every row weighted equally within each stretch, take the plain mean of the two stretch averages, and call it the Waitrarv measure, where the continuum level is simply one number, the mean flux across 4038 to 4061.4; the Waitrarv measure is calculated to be 0.04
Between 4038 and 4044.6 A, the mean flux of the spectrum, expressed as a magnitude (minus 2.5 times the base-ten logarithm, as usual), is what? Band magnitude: -3.01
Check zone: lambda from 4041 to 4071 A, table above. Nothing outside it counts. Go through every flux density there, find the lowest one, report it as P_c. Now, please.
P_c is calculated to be 15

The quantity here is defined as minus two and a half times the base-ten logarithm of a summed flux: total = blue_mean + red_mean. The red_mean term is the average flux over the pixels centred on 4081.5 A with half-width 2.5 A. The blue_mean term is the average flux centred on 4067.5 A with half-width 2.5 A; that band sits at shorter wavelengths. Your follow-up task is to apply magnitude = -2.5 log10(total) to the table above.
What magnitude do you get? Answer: -3.77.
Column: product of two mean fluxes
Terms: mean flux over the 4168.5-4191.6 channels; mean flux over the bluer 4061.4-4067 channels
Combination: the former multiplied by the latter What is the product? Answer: 238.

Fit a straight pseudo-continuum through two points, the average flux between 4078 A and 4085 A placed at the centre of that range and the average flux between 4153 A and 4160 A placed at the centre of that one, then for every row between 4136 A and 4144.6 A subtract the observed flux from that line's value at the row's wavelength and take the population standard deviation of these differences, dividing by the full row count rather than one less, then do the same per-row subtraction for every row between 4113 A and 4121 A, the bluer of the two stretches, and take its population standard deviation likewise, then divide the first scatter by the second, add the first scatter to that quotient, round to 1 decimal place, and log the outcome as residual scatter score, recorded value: 3.0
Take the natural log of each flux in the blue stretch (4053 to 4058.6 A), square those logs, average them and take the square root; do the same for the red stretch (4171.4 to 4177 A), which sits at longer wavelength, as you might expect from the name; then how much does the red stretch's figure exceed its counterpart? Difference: -0.12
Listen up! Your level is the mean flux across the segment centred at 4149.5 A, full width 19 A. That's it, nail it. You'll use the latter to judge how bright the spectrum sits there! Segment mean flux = 15.4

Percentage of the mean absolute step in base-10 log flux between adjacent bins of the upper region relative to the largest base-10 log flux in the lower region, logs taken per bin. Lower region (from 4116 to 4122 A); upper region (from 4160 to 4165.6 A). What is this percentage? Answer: 0.33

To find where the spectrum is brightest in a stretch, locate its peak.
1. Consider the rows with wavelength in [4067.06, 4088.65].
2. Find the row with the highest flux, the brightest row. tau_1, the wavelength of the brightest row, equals 4084.42 A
